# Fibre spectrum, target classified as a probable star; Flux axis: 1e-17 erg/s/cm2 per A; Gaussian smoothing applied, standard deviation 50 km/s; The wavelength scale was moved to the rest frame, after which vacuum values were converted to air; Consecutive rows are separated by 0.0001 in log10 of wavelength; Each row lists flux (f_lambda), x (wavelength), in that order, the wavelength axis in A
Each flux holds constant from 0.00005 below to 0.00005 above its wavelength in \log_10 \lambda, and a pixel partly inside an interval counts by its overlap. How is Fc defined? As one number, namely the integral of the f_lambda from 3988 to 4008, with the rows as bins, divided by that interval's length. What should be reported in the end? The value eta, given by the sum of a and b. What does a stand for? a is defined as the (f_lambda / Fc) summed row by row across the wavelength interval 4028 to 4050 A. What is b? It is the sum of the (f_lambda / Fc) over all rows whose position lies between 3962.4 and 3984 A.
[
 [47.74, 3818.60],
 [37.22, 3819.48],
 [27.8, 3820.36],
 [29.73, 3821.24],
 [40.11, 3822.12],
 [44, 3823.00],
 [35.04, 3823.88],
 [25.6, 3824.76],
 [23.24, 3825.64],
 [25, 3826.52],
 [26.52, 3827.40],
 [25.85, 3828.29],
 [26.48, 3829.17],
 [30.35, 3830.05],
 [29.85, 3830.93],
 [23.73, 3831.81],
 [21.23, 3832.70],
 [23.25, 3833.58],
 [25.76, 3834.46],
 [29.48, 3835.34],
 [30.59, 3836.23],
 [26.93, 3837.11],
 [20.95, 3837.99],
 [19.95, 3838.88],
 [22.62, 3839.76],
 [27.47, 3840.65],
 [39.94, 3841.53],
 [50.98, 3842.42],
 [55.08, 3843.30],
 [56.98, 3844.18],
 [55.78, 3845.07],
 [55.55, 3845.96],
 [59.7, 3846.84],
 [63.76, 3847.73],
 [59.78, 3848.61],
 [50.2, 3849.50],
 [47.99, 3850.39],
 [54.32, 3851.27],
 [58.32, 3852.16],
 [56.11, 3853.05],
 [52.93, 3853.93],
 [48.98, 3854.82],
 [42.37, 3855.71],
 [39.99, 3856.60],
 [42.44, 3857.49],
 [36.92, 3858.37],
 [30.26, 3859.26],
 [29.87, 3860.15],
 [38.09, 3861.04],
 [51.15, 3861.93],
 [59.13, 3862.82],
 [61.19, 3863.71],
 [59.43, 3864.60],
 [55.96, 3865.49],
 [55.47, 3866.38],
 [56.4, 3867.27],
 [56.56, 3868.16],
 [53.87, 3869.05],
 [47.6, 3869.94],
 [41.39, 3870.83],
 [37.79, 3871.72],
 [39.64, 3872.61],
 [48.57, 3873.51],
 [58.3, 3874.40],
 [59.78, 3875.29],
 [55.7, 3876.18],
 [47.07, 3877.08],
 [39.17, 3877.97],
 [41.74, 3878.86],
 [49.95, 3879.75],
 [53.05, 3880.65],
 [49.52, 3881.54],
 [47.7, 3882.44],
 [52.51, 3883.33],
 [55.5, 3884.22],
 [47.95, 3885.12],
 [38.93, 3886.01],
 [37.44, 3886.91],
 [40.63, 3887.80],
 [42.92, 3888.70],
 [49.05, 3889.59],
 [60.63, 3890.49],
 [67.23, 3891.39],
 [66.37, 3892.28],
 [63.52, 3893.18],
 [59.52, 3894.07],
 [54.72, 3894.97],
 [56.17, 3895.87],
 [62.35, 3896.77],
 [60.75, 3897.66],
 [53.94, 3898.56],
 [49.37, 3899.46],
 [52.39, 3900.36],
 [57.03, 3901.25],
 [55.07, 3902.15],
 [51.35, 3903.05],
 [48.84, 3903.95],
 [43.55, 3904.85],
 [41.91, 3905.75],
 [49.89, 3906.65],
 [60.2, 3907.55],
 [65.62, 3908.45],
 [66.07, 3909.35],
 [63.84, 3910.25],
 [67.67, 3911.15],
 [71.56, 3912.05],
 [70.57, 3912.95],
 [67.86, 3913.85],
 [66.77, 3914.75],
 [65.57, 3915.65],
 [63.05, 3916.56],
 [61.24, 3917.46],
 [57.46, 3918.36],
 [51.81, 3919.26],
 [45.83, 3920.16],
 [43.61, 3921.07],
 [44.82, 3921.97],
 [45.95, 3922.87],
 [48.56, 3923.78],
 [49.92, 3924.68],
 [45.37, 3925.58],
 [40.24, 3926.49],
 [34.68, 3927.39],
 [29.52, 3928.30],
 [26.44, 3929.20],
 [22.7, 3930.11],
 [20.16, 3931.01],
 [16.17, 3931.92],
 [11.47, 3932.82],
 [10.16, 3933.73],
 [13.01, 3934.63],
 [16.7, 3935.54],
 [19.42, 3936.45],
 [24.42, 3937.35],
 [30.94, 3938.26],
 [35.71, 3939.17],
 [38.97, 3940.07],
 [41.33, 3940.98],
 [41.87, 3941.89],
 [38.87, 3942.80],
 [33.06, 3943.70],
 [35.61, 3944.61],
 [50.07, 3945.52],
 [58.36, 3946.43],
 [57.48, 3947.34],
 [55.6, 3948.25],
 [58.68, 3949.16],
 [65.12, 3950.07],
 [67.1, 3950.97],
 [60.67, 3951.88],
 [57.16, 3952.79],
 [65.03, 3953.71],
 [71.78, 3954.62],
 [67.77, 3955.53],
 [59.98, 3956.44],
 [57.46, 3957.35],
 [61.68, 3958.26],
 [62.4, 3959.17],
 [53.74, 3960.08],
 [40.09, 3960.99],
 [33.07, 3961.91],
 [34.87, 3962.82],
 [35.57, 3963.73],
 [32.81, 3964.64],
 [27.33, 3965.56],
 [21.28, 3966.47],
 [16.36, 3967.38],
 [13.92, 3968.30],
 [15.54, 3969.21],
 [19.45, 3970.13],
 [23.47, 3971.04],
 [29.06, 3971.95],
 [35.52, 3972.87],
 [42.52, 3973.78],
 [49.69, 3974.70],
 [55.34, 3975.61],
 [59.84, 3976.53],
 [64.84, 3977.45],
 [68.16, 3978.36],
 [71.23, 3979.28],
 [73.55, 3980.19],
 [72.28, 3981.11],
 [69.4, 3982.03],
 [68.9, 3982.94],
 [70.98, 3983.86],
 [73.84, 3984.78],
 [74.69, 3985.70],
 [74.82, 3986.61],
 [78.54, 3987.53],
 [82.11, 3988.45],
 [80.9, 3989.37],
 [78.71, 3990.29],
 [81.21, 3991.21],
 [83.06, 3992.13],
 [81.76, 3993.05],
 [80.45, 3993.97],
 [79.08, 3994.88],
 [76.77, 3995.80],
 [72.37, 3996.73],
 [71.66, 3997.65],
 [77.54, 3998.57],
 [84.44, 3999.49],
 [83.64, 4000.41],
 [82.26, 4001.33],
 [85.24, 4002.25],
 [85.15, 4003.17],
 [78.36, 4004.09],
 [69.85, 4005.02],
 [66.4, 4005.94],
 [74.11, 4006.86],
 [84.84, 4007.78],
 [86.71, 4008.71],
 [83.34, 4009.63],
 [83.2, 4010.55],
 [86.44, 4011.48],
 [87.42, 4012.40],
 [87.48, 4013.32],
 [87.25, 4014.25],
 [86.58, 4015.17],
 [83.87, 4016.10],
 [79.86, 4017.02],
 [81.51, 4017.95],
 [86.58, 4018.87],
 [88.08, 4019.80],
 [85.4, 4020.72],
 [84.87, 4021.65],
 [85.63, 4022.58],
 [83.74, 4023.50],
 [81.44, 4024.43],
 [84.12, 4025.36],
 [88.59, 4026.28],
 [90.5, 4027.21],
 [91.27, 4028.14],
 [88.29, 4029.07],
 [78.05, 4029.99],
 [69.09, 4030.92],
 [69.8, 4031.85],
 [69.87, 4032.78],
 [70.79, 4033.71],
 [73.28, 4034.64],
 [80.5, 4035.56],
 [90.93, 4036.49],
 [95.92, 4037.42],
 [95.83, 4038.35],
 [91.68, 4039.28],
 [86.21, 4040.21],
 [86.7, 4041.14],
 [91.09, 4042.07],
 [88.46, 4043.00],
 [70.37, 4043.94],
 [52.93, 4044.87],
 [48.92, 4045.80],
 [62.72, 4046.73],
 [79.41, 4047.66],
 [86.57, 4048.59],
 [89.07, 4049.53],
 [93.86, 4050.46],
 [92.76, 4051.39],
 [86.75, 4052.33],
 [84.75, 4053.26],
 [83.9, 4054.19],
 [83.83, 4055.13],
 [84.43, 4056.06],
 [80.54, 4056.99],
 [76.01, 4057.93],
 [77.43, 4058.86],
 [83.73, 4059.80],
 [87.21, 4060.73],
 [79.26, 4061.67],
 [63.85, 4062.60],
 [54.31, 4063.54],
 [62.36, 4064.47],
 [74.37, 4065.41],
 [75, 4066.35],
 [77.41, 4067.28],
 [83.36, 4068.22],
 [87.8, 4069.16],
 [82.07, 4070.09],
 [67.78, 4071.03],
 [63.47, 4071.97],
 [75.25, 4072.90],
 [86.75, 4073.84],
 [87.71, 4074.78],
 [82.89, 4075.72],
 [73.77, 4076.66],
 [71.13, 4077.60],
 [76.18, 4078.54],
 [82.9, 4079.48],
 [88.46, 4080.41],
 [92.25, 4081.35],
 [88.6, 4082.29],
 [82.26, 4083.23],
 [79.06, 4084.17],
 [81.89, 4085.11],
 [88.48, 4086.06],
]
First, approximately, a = 24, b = 14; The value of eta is 38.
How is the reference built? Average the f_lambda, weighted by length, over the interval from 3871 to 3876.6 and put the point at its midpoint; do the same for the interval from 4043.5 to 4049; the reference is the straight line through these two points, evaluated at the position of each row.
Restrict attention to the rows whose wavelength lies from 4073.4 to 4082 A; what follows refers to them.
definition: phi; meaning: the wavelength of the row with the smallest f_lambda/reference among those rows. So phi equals 4077.60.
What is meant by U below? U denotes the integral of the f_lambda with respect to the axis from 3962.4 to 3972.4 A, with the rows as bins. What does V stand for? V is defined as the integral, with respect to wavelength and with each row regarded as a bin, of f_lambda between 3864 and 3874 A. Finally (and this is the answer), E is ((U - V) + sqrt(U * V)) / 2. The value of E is 46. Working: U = 245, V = 504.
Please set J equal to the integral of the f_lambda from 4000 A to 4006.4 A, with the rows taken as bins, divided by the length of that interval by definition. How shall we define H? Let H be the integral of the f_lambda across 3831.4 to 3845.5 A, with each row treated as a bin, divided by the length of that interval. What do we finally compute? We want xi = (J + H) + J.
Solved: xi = 191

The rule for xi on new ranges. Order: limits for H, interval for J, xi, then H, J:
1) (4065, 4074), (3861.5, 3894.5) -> 180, 77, 52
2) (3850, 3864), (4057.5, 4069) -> 196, 47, 75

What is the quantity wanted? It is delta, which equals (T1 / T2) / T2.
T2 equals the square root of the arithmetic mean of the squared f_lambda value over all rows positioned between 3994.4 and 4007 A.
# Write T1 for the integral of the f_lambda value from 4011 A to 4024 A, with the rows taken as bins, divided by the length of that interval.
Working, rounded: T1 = 85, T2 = 78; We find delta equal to 0.014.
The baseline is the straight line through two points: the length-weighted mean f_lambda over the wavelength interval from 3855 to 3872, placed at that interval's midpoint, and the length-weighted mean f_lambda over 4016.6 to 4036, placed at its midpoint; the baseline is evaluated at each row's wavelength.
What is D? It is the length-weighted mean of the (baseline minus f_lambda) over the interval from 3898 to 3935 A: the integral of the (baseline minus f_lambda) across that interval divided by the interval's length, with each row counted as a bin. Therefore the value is 10.7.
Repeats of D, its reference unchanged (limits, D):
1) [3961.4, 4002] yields 12.8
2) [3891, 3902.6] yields -4.0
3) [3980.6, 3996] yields -3.4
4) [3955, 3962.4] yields 12.7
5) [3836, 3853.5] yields -2.5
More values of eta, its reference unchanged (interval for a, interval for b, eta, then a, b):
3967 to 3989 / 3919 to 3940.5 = 26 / 17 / 10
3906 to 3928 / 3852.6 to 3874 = 32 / 17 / 14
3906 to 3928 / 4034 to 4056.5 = 42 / 17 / 25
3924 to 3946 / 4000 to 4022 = 34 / 9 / 25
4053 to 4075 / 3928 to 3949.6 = 34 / 24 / 10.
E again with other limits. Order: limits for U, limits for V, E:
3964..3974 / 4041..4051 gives -41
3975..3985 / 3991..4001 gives 308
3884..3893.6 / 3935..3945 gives 287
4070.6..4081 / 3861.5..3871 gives 471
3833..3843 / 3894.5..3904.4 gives 74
